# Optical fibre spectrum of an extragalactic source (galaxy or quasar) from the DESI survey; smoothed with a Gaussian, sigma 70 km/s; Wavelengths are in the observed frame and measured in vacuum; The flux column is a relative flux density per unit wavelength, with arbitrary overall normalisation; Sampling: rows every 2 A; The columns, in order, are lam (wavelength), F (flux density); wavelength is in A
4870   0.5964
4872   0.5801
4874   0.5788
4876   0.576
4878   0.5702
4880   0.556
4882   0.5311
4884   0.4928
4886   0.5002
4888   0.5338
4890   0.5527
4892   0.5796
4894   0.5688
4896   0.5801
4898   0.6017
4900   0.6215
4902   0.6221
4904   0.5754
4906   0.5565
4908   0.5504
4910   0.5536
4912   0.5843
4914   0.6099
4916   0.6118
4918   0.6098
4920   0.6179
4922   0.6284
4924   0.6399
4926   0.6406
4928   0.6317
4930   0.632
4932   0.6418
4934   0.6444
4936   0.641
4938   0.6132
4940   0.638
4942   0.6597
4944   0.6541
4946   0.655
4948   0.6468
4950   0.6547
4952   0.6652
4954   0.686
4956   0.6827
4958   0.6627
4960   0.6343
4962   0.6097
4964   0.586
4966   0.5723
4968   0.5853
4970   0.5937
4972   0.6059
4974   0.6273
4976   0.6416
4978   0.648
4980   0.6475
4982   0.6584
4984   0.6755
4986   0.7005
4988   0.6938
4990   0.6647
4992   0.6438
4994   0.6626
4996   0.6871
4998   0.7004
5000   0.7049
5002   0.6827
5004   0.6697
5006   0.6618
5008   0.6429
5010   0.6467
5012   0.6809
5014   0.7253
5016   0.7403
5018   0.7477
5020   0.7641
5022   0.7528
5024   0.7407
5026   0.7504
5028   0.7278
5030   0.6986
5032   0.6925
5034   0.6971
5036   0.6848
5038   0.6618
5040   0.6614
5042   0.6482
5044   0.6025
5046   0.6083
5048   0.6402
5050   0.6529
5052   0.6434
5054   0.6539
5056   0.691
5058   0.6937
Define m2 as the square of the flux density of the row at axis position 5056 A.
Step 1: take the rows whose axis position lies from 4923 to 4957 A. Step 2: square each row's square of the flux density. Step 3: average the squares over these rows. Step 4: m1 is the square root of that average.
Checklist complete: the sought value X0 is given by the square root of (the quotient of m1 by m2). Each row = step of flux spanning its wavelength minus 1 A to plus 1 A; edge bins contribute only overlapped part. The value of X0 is 0.94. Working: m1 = 0.422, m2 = 0.48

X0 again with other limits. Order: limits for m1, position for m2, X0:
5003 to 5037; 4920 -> 1.15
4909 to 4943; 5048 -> 0.98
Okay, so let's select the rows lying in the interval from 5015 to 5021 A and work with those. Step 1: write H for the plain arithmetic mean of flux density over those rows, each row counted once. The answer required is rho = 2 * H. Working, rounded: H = 0.75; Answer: 1.50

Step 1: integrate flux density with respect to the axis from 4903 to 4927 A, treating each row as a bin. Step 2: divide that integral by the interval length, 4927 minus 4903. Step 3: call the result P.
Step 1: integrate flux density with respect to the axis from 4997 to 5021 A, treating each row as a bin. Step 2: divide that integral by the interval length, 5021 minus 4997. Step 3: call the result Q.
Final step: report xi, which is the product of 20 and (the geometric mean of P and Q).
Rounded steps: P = 0.60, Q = 0.697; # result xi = 12.9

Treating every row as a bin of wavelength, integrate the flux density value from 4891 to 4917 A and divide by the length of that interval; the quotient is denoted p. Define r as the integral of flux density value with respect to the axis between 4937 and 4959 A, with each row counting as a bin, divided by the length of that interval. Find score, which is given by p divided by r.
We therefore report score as 0.89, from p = 0.59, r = 0.656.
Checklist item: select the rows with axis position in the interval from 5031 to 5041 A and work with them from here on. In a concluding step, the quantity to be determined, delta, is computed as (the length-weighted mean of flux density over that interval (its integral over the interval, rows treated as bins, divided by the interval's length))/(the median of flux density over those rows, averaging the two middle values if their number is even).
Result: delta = 0.99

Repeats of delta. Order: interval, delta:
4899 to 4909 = 1.02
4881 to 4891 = 0.98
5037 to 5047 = 0.98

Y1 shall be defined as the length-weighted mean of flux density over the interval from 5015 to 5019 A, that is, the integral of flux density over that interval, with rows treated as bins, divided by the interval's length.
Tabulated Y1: 0.744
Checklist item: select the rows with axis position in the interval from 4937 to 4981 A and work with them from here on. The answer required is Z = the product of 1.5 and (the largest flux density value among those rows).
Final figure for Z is 1.03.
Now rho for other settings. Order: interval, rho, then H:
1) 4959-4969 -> 1.20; 0.60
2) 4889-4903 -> 1.18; 0.59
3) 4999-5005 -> 1.37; 0.69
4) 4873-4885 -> 1.10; 0.55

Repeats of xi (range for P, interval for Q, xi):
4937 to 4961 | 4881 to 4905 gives 12.1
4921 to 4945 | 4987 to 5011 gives 13.1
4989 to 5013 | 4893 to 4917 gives 12.5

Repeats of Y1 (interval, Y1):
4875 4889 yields 0.537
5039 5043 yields 0.655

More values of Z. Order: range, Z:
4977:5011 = 1.06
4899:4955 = 1.03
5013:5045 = 1.15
